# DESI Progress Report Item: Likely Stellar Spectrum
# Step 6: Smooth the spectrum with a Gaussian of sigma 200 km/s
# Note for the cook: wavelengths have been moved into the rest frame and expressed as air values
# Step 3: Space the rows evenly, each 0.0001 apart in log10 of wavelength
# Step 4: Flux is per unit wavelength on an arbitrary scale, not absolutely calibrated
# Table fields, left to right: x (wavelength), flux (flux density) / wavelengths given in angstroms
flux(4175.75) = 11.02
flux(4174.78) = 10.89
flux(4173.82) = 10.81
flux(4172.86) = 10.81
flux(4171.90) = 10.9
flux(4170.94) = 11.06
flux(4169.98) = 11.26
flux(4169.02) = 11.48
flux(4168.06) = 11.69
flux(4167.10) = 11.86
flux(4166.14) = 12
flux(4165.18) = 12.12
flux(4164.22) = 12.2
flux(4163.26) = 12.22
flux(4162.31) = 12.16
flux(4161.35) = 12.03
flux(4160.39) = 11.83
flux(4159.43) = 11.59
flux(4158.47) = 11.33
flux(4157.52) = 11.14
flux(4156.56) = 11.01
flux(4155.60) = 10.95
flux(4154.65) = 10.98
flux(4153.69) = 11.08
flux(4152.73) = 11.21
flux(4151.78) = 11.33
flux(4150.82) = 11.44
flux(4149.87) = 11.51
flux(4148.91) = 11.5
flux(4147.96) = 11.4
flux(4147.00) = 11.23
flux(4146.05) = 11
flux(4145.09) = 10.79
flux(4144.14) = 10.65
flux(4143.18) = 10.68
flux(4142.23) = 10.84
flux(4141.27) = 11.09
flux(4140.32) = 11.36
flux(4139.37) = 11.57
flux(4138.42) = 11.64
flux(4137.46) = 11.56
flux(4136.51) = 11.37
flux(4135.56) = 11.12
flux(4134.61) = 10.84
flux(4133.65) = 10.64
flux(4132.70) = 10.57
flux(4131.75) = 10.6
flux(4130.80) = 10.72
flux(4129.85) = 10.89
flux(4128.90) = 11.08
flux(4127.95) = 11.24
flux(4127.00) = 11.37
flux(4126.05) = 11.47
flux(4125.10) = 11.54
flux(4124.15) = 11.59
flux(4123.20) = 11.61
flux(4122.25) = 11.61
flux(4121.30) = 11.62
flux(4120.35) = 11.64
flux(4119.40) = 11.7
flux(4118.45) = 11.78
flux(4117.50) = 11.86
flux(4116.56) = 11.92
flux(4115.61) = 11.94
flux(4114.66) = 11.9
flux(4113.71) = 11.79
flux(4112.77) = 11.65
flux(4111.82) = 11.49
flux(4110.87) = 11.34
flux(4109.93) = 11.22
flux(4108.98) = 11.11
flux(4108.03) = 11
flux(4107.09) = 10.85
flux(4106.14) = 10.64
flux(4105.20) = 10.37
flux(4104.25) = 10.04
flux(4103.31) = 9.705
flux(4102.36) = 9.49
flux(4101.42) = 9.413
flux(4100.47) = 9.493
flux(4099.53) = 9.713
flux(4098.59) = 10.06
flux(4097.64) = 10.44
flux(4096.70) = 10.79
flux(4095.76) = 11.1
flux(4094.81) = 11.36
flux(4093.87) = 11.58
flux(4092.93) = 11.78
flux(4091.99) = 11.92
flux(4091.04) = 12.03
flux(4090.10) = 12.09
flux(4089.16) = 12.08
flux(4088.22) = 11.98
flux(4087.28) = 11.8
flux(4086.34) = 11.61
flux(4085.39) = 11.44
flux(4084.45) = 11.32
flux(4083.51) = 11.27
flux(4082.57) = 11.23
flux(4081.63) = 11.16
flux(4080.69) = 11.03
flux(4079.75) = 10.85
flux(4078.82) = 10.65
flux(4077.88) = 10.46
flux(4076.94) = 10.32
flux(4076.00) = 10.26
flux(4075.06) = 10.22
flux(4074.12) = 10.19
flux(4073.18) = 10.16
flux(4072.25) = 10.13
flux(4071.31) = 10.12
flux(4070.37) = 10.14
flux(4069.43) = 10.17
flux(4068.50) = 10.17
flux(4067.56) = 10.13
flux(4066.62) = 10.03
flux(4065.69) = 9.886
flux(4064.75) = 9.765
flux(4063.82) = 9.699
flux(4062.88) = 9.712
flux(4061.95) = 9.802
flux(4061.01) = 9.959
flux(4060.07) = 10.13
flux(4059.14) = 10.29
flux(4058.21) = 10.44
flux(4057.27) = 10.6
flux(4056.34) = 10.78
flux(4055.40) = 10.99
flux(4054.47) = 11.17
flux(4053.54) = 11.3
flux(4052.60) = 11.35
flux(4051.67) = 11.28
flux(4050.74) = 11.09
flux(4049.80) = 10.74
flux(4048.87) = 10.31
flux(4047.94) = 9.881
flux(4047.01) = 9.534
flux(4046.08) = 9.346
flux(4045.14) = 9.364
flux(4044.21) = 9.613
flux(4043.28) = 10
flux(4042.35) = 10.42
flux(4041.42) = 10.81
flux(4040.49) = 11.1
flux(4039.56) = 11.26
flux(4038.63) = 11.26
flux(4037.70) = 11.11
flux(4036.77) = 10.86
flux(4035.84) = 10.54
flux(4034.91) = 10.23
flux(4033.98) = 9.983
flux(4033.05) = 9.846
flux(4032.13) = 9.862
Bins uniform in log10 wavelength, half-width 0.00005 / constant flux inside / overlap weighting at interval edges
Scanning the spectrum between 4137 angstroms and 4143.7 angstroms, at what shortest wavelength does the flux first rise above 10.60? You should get 4137.46 angstroms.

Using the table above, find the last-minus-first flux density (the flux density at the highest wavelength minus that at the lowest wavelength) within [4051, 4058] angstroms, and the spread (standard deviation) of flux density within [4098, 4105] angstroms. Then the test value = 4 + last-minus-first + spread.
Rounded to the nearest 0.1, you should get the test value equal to 3.6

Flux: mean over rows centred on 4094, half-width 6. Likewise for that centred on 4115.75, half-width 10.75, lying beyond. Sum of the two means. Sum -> 22.8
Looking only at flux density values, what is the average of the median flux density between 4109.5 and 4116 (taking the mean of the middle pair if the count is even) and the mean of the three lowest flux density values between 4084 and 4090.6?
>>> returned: 11.6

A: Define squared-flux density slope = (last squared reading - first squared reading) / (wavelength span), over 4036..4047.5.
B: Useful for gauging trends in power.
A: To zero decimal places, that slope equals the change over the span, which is -3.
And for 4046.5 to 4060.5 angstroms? 1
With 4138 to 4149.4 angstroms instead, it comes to 0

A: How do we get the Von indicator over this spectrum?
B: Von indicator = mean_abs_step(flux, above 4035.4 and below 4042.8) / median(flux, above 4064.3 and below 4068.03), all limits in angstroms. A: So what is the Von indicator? 0.022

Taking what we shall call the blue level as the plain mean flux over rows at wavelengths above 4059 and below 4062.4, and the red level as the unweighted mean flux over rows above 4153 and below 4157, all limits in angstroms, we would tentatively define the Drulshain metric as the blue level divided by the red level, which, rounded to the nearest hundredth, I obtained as 0.91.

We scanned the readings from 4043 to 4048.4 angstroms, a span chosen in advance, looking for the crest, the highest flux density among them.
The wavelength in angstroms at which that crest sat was 4043.28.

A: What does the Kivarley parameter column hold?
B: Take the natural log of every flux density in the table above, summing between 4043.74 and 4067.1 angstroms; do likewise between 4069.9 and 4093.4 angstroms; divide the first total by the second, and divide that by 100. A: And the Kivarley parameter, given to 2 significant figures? 0.0097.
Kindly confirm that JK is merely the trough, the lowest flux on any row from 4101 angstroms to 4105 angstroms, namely 9.413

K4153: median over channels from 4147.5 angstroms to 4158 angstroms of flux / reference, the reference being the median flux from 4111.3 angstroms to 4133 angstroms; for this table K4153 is 0.97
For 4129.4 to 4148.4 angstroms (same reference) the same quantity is 0.94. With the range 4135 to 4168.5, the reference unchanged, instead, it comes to 0.98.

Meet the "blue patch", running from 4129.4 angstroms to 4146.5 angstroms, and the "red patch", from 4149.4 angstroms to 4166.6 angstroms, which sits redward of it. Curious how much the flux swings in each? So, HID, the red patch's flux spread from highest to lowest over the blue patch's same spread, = 1.2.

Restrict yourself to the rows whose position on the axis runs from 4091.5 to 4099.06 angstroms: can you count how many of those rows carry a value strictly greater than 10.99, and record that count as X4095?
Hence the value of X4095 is 5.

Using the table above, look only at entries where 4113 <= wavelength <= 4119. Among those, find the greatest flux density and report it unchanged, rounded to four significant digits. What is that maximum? 11.94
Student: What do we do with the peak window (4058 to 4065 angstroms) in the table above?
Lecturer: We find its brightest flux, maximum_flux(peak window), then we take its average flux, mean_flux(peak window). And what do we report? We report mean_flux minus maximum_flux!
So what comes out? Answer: -0.47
